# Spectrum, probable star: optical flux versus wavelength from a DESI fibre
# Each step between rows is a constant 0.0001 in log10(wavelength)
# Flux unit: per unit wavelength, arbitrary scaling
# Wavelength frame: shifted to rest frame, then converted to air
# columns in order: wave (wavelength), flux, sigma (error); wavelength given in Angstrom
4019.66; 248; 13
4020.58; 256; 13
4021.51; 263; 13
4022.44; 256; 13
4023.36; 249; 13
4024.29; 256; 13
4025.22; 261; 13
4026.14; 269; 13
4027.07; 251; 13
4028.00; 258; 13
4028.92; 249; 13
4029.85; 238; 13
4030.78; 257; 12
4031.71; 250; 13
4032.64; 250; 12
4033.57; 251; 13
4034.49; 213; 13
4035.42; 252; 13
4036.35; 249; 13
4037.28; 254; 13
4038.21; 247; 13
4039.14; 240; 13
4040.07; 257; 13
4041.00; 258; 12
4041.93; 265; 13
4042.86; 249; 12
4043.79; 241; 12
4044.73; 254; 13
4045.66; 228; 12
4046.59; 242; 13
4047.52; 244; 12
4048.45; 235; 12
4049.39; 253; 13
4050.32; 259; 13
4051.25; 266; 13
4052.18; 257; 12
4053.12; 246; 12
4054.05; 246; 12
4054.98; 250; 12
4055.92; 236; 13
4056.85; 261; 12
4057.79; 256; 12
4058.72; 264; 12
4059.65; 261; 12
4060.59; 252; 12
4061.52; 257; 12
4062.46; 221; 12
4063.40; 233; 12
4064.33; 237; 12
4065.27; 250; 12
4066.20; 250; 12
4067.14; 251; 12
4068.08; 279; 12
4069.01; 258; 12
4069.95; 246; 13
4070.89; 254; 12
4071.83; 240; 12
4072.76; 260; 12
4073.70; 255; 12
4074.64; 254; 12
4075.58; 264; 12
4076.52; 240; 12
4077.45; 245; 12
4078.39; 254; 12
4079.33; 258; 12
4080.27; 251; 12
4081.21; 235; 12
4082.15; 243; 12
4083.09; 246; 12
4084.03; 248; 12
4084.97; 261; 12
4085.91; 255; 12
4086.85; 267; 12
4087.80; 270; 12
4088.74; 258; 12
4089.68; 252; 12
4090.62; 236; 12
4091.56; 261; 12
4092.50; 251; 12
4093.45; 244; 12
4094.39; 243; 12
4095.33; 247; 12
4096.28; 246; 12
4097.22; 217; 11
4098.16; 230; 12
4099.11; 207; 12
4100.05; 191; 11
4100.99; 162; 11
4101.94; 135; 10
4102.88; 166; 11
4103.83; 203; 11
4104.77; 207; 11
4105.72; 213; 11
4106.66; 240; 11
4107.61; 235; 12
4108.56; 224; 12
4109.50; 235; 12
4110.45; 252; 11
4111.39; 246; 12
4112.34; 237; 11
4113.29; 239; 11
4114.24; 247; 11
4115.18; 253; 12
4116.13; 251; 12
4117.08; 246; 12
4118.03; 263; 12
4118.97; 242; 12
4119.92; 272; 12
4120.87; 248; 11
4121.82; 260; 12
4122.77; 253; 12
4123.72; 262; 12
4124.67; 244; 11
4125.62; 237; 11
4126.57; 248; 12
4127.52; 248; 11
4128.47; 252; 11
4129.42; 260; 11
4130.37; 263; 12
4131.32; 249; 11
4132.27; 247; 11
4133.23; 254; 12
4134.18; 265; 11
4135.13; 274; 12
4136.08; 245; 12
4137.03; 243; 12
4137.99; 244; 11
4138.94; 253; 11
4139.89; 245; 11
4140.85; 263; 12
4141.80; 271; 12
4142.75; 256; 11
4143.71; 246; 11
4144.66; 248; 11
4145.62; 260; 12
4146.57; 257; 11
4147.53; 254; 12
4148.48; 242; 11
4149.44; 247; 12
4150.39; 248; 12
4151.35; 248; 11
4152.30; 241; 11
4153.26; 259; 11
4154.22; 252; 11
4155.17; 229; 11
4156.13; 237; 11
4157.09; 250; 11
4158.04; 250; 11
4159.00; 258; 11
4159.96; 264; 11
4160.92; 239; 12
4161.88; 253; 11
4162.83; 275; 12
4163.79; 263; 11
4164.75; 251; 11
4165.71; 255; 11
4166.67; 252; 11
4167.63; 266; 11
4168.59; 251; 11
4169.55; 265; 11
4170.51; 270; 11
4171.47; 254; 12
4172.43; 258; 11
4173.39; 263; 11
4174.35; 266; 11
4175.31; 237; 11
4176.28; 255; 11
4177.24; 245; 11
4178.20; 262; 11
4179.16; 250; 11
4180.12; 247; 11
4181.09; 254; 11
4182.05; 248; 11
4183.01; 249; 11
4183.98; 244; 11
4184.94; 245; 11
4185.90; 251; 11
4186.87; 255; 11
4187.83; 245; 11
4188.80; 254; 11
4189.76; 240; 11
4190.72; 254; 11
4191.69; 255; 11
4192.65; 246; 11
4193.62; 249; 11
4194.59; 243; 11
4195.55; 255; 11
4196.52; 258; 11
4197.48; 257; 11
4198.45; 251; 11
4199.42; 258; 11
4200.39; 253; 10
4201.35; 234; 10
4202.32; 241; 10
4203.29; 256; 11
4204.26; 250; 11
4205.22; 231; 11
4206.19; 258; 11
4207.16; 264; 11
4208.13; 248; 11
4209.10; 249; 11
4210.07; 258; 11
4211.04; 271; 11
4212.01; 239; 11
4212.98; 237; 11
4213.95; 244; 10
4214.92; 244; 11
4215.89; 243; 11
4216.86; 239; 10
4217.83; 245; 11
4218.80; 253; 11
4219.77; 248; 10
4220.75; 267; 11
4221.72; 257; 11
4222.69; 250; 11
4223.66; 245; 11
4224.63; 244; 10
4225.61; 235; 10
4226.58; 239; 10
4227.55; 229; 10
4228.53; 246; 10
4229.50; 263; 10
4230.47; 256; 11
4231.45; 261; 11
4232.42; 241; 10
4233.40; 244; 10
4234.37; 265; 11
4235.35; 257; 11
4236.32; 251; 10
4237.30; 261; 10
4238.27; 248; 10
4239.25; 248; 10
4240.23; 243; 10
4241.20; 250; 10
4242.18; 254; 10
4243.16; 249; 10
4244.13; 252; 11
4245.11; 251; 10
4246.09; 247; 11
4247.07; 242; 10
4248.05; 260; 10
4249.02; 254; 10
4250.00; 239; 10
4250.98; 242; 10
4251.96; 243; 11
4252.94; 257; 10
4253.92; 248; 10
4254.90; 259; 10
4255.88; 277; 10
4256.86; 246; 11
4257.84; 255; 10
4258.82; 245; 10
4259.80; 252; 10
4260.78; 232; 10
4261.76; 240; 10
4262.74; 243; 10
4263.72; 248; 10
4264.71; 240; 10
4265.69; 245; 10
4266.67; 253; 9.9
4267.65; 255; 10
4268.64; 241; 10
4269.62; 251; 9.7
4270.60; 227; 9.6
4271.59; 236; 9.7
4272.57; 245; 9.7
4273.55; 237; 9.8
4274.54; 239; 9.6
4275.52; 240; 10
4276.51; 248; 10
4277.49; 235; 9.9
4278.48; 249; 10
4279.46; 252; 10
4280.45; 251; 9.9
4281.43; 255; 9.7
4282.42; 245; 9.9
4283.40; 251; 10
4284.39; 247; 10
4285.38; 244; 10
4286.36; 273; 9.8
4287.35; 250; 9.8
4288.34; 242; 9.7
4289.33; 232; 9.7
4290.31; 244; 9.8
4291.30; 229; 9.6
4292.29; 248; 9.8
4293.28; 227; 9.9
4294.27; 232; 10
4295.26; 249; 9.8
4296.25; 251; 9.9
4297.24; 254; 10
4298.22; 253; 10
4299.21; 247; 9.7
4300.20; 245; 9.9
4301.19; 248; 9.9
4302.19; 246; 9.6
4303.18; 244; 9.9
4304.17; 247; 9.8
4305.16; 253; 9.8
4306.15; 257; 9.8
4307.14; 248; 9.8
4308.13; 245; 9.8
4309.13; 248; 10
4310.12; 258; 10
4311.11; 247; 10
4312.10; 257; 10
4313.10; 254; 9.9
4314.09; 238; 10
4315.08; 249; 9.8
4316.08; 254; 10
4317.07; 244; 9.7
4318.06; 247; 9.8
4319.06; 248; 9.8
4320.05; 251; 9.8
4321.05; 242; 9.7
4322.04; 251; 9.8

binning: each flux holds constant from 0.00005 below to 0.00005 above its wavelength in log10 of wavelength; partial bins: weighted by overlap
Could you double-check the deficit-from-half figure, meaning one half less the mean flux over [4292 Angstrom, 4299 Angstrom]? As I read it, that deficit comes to -244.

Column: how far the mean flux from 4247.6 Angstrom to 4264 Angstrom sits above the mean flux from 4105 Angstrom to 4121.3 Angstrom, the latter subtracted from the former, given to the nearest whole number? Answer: 6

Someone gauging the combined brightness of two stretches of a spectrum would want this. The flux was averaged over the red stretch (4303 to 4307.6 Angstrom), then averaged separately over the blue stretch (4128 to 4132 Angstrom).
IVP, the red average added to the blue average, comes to 506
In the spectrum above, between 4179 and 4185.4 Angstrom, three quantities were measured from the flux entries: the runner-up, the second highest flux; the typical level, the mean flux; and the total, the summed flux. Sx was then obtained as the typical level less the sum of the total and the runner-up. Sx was -1739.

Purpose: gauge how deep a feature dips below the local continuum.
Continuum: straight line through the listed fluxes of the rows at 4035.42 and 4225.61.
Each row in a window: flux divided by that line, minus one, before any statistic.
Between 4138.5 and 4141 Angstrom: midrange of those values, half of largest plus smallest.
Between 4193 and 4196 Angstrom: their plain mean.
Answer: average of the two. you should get 0.047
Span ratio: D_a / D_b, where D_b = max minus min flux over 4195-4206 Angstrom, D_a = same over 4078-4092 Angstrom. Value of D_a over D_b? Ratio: 1.3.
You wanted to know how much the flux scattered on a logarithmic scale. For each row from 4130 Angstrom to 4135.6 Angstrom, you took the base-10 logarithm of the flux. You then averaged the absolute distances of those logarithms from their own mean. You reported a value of 0.0145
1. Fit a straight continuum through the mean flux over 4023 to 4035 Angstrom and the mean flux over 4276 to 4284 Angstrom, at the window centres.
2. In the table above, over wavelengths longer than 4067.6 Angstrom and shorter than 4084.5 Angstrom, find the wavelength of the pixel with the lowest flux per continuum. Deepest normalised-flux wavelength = 4081.21 Angstrom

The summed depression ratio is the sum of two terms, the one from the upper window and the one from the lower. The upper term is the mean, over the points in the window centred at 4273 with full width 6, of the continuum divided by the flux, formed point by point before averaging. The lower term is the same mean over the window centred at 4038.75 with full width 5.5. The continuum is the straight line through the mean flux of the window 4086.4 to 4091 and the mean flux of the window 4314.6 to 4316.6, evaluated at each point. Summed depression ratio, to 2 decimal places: 2.09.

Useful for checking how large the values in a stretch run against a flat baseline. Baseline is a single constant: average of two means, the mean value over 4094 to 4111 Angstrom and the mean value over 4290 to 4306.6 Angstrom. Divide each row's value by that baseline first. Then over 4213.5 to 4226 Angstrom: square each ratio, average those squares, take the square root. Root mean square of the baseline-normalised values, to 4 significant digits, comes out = 1.076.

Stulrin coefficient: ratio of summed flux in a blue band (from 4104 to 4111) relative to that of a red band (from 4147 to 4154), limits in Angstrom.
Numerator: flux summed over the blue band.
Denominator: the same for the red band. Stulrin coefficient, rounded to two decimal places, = 0.92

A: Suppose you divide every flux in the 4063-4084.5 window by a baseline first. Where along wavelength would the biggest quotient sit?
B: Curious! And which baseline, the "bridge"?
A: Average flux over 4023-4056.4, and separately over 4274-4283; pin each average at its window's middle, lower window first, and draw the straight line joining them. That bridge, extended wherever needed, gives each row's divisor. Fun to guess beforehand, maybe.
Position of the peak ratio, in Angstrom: 4068.08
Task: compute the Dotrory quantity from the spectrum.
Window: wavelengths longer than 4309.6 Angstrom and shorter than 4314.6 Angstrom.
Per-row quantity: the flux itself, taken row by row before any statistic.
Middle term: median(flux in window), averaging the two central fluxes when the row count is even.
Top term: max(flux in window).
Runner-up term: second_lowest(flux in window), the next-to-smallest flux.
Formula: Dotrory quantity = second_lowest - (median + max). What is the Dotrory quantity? -265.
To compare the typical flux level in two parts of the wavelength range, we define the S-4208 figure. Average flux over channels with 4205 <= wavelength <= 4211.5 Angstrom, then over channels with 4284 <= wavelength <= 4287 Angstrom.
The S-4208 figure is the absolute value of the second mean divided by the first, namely 1.00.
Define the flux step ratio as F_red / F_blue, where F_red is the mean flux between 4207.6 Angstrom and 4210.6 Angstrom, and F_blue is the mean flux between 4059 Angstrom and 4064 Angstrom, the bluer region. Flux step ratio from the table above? 1.03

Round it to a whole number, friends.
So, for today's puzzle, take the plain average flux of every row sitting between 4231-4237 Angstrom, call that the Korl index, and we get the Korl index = 253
